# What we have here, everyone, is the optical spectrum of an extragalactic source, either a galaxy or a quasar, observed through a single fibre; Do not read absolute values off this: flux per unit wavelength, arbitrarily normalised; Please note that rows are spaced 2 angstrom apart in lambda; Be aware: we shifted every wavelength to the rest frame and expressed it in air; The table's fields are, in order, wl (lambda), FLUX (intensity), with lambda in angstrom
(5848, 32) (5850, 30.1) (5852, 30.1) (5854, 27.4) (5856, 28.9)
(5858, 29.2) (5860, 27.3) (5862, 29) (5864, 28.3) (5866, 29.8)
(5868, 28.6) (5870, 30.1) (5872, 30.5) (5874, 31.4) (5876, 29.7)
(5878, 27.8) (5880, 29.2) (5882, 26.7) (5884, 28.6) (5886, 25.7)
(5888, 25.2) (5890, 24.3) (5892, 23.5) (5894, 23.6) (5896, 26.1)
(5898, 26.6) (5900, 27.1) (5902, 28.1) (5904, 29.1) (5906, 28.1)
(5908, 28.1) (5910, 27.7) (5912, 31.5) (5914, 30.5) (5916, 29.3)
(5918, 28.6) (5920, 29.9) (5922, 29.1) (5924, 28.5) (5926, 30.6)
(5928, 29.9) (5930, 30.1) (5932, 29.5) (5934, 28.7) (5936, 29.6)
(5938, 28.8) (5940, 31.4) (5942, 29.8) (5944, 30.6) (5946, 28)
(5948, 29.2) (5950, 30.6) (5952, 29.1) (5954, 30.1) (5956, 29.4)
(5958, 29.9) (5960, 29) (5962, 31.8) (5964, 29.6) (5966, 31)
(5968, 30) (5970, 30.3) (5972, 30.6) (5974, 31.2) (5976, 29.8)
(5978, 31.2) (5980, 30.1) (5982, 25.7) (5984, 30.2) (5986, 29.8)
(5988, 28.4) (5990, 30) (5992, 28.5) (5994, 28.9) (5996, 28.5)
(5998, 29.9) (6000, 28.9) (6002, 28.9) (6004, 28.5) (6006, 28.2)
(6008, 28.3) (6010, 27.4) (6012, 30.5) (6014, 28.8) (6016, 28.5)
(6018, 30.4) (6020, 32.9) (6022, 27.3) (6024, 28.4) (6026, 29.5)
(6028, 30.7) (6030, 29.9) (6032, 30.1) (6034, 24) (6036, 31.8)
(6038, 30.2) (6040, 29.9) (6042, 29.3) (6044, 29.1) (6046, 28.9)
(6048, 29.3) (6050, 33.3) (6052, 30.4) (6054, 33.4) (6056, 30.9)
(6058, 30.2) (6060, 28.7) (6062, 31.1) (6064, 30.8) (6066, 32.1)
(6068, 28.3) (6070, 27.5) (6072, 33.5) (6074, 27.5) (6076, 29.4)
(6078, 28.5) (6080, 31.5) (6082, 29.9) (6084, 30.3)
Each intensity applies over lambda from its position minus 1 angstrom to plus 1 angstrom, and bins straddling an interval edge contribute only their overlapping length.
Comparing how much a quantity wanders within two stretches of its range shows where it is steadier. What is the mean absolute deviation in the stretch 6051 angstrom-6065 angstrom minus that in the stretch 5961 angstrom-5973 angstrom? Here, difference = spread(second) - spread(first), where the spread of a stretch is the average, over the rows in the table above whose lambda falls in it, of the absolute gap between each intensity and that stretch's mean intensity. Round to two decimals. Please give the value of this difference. 0.29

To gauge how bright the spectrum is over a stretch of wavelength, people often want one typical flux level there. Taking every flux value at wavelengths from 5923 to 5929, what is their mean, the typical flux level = 29.7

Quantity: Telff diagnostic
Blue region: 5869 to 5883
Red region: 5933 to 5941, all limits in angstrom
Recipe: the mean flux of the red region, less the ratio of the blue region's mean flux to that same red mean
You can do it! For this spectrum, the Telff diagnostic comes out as 28.6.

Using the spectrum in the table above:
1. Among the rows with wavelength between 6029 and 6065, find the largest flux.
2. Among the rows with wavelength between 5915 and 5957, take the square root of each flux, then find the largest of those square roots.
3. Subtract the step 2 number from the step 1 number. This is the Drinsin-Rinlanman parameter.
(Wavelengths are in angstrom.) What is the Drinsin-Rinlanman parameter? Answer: 27.8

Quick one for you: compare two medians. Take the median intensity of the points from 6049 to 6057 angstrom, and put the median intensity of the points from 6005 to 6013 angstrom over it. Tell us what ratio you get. 0.88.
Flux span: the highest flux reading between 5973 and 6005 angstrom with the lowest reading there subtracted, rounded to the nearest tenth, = 5.5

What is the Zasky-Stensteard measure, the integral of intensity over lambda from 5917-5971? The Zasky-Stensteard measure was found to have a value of 1606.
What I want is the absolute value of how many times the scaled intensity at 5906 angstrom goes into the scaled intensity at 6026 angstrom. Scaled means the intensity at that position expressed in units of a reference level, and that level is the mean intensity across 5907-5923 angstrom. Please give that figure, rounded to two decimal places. 1.05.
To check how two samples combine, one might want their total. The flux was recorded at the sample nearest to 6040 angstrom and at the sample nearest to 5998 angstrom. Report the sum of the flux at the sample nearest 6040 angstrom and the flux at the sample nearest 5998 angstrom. 59.8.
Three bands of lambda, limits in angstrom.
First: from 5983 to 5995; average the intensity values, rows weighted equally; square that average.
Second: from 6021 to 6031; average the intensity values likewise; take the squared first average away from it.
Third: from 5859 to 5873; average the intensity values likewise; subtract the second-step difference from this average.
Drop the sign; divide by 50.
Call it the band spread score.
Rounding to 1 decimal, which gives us 17.2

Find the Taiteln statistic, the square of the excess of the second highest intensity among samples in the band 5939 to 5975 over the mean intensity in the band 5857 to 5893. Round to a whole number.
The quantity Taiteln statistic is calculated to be 11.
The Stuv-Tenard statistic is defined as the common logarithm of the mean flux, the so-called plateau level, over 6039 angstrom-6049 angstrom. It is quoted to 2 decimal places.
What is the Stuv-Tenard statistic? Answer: 1.47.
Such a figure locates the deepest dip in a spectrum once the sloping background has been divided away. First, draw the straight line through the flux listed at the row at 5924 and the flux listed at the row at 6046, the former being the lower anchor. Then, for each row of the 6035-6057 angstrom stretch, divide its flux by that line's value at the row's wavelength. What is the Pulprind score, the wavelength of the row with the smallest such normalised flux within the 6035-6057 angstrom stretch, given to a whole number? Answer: 6046 angstrom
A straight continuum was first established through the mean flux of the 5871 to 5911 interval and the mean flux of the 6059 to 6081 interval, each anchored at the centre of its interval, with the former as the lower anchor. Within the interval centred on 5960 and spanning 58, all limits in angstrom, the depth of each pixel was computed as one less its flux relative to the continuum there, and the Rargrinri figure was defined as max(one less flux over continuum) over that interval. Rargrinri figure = 0.10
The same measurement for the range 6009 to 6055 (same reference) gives 0.18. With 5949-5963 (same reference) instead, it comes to -0.02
